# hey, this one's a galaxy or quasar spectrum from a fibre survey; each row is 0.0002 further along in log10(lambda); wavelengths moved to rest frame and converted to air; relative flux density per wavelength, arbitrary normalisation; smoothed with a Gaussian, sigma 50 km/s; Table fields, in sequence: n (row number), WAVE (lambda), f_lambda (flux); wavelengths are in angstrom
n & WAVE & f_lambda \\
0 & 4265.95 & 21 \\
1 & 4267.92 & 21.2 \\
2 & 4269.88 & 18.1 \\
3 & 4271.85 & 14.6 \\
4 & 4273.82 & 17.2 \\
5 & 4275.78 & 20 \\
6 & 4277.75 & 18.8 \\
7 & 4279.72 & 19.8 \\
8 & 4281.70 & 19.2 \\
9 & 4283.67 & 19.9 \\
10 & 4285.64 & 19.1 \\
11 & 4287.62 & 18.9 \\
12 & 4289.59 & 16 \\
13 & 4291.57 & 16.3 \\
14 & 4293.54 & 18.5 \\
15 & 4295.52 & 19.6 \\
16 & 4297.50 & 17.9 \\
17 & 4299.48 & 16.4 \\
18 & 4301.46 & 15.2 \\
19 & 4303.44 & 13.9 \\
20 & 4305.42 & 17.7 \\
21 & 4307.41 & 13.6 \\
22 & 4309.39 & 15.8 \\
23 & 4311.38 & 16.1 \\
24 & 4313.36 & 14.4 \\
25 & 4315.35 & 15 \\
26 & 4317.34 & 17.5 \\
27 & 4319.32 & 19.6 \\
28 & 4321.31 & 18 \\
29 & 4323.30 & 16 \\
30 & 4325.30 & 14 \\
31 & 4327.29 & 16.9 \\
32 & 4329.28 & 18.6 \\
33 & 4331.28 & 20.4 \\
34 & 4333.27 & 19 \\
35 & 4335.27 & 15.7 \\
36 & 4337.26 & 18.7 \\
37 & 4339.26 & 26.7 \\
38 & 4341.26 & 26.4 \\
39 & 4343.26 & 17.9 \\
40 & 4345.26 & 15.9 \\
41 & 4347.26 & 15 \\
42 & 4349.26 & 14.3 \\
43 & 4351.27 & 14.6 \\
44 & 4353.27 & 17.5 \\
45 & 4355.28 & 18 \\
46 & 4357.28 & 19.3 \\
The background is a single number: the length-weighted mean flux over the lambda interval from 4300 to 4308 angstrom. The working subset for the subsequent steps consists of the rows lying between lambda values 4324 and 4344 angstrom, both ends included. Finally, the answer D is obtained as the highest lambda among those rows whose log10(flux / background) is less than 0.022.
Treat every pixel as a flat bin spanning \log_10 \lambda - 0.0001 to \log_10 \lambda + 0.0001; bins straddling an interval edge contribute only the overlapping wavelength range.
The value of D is 4335.27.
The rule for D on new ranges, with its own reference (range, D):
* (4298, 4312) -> 4309.39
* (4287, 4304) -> 4303.44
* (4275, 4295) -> 4289.59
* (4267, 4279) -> 4271.85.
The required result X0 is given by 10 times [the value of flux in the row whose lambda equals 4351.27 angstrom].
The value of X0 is 146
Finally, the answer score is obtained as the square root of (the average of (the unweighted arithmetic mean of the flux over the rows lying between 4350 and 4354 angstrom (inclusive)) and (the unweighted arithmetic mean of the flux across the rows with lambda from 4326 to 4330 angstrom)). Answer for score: 4.11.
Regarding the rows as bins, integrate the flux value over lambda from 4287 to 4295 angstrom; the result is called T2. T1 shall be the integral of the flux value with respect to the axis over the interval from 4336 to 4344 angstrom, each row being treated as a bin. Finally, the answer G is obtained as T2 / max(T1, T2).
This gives 0.78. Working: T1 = 179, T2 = 140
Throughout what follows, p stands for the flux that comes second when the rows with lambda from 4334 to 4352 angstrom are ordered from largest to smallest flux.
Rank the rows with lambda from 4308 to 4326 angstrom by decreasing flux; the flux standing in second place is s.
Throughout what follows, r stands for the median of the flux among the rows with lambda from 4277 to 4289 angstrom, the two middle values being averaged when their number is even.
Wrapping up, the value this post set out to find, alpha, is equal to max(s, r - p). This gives 18.0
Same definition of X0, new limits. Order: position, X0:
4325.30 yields 140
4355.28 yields 180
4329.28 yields 186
